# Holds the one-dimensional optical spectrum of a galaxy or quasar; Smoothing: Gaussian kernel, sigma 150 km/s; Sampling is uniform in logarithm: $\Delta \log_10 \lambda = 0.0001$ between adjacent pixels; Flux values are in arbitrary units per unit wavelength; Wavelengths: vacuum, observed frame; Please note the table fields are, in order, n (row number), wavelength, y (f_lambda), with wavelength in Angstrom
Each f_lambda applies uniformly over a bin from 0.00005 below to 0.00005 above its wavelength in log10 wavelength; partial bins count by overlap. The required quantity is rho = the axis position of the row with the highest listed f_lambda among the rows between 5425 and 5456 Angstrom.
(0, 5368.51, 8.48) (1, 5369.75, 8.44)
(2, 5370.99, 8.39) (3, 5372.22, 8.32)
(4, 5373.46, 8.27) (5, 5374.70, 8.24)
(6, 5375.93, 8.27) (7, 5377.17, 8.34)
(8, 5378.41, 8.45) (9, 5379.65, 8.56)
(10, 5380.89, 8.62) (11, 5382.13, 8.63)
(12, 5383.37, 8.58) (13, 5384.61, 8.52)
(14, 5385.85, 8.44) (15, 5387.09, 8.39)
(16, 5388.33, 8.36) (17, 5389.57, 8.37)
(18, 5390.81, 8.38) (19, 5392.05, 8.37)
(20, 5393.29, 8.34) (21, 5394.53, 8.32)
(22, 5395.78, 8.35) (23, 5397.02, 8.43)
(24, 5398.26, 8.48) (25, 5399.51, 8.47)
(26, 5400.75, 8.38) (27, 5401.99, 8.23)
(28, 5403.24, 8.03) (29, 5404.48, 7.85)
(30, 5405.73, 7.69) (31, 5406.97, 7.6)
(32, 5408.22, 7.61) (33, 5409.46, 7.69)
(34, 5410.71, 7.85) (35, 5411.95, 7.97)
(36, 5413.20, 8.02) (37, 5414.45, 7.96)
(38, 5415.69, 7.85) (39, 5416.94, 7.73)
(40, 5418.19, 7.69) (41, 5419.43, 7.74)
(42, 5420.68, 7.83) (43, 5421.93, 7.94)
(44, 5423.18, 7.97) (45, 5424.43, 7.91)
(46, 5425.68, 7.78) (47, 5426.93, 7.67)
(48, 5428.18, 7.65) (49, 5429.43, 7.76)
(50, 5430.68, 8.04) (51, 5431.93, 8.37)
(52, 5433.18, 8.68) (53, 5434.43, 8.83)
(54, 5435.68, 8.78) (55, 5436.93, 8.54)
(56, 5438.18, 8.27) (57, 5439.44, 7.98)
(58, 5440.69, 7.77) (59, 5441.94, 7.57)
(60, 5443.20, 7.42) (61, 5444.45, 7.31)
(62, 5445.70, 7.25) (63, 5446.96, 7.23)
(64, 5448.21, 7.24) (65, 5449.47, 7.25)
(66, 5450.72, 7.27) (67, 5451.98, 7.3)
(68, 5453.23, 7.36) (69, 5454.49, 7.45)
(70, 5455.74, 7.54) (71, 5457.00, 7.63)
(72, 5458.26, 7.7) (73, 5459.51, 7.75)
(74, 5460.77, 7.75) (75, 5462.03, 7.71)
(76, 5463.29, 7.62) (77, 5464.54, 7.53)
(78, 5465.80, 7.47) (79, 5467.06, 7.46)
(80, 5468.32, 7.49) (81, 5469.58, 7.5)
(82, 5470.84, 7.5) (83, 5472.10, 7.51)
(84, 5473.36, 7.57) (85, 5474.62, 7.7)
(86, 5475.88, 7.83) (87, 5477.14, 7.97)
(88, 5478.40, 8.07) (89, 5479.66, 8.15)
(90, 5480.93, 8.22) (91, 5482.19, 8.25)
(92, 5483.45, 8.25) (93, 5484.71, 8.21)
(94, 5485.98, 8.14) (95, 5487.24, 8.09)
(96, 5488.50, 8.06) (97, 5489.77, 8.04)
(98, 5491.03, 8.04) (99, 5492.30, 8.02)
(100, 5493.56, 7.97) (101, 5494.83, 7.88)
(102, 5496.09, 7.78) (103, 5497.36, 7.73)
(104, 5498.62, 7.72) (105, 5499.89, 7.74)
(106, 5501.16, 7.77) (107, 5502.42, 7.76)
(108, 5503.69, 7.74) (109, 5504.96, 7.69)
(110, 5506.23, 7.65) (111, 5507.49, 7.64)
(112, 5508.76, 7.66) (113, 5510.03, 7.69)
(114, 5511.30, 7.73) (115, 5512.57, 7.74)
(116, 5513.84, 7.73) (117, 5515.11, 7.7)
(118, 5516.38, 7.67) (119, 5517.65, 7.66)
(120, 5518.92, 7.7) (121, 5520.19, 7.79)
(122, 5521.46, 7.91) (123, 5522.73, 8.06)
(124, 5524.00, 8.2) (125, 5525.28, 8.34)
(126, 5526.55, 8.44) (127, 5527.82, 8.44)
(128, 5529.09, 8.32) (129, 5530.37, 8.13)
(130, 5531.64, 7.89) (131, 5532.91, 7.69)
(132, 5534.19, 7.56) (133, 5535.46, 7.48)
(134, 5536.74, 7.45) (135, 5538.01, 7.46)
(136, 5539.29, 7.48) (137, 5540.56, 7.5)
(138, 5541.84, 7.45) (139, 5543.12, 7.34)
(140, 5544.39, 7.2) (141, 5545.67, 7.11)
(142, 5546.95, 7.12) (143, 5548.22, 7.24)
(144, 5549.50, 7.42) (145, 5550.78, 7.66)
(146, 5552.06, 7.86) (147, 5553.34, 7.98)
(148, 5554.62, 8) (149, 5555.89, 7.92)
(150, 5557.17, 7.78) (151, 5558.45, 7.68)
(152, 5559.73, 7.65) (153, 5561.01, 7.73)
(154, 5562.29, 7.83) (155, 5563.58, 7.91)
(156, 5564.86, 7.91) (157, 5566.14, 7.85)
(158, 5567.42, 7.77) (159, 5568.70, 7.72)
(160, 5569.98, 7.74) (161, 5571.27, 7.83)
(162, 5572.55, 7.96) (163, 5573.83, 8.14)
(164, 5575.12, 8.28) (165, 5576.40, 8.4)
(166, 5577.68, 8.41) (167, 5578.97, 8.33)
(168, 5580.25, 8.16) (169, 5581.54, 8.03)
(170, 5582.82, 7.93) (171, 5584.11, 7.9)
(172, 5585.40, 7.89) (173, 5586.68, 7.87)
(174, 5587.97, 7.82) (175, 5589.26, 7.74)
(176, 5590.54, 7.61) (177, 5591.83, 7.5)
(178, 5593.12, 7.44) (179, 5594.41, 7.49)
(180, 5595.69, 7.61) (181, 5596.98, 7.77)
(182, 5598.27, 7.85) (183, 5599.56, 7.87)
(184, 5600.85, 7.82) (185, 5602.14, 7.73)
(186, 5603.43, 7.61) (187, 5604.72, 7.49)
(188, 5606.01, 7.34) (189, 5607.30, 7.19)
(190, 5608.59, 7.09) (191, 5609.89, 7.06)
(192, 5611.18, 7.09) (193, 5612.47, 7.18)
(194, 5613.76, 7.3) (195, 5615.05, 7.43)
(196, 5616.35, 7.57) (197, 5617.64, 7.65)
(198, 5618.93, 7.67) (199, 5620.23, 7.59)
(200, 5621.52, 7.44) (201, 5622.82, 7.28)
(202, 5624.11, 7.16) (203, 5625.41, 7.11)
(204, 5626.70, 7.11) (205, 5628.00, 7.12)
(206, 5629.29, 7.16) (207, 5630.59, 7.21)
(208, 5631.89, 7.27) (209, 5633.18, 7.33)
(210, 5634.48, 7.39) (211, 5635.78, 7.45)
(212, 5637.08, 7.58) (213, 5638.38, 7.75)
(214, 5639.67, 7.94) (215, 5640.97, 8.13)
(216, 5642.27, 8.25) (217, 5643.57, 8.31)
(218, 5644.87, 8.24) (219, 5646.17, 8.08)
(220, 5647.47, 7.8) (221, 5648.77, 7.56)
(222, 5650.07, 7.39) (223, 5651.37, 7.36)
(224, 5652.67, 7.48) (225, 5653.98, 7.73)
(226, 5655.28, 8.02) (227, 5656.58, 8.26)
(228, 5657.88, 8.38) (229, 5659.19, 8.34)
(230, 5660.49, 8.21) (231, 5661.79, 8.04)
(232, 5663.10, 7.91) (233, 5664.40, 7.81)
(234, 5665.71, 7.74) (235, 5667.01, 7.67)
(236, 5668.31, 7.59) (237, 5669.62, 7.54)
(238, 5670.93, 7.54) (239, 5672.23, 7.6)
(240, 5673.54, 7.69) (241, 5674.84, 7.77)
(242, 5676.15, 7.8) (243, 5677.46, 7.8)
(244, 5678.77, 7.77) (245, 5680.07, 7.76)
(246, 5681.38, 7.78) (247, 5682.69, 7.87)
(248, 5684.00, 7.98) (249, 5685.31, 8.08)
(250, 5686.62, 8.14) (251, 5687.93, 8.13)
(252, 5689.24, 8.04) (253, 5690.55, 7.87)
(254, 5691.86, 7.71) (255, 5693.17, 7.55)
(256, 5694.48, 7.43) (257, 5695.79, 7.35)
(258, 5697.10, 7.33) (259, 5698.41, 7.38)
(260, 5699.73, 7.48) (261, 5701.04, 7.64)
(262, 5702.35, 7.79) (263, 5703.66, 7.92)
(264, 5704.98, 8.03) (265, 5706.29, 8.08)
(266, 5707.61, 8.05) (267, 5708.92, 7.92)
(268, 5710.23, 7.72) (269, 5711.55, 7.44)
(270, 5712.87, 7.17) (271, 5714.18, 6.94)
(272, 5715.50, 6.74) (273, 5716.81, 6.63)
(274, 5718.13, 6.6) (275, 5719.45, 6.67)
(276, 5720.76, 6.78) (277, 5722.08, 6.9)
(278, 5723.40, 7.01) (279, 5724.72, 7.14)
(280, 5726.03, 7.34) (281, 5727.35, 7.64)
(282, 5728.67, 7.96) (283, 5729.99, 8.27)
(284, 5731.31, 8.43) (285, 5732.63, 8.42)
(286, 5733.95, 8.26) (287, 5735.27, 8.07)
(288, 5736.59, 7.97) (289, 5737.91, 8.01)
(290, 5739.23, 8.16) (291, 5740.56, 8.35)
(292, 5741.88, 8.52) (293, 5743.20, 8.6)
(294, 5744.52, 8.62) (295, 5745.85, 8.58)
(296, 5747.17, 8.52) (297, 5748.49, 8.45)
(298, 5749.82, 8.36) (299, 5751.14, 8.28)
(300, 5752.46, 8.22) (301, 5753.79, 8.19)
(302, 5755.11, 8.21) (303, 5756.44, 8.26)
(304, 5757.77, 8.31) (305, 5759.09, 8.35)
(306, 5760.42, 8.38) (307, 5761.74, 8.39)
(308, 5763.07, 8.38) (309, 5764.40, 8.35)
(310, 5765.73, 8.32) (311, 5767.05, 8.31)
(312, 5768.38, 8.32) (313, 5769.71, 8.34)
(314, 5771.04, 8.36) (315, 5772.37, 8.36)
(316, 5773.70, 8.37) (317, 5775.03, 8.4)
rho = 5434.43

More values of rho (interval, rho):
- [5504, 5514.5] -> 5512.57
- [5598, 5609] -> 5599.56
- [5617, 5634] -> 5618.93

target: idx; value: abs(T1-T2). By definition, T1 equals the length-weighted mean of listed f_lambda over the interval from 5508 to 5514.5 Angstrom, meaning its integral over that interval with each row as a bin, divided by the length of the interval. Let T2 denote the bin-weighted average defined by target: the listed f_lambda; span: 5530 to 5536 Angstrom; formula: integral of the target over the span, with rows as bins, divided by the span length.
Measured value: 0.04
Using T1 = 7.7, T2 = 7.75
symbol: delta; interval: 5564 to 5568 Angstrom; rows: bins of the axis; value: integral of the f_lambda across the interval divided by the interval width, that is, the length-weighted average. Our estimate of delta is 7.9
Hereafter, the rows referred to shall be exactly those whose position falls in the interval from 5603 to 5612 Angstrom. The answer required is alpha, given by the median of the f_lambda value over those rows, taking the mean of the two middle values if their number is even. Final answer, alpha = 7.2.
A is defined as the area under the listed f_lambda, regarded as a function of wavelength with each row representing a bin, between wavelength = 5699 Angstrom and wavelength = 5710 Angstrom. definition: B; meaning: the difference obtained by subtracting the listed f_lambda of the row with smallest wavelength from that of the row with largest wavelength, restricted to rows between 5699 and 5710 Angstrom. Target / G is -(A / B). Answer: -196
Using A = 86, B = 0.44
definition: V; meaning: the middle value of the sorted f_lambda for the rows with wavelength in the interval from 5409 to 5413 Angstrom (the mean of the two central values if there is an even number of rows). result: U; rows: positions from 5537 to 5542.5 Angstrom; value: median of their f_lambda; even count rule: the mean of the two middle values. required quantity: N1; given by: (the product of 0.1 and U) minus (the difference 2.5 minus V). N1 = 6.10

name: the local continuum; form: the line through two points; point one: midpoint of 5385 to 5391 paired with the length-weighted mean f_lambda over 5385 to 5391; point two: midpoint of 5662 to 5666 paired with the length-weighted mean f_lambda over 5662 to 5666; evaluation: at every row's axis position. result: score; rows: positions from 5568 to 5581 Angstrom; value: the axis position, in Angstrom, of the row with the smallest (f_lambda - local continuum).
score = 5568.70 Angstrom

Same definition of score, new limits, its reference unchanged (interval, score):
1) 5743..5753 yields 5752.46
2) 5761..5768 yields 5767.05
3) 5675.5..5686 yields 5680.07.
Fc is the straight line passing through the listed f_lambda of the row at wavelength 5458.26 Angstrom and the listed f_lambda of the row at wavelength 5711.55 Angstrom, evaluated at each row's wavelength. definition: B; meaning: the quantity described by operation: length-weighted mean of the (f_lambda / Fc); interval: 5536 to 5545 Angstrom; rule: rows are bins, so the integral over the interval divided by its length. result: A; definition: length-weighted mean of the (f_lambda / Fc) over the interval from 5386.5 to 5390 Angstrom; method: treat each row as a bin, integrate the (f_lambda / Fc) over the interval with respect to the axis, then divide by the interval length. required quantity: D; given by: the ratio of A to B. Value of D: 1.11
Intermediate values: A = 1.08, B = 0.97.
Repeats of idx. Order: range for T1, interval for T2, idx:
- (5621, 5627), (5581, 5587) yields 0.71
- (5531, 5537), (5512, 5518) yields 0.08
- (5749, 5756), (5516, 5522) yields 0.50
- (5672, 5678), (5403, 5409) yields 0.01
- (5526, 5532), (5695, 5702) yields 0.81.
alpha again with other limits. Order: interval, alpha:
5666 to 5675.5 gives 7.6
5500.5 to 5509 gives 7.7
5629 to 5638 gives 7.3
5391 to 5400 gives 8.4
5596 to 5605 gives 7.8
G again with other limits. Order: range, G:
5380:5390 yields 340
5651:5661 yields -94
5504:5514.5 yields -2019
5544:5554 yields -96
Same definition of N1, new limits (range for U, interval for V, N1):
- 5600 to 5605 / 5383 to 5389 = 6.71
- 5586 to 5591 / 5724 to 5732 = 6.08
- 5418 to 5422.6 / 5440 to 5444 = 5.85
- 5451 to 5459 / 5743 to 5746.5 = 6.85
